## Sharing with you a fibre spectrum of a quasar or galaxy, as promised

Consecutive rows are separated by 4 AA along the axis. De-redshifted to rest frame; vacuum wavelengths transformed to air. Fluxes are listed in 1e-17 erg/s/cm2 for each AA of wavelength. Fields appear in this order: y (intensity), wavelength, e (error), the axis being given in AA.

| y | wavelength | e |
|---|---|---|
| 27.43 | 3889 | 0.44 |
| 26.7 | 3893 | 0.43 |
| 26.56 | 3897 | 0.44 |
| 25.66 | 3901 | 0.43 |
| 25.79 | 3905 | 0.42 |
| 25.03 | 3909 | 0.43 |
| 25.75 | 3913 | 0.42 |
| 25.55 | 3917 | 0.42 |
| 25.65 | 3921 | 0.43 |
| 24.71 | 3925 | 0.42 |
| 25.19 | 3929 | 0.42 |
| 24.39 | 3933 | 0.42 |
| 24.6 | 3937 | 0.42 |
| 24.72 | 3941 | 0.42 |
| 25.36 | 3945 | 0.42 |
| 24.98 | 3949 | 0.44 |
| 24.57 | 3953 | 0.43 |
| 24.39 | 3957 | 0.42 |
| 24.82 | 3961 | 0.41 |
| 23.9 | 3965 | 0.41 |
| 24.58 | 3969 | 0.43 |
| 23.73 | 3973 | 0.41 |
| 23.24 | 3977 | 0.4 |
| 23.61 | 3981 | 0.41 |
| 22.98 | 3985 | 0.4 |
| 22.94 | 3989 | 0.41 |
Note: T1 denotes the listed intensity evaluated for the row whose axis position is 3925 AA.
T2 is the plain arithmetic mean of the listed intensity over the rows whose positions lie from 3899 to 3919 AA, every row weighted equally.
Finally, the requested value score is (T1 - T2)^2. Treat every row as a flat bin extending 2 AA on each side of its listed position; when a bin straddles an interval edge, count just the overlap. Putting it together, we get 0.7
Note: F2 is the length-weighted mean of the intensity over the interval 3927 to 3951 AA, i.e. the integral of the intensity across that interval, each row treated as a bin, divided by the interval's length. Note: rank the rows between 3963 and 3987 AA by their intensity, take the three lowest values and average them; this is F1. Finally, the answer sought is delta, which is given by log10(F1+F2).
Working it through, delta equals 1.683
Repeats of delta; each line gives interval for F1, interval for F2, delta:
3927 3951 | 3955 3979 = 1.687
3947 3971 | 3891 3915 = 1.701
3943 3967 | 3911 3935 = 1.695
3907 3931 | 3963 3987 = 1.687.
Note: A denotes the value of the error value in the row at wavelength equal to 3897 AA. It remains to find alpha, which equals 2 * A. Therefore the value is 0.880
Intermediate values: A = 0.440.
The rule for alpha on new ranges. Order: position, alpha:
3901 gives 0.860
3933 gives 0.840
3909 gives 0.860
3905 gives 0.840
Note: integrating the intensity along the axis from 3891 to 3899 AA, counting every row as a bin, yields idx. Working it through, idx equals 213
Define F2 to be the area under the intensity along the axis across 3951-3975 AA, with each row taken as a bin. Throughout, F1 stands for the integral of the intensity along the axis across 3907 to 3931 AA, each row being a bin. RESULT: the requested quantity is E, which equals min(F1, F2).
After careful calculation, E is 584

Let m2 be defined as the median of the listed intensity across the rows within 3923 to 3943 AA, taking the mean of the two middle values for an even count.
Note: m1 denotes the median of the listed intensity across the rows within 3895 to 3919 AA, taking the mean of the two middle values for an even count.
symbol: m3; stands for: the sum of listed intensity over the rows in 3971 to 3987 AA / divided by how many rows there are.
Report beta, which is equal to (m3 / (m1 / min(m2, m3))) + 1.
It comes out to 22.3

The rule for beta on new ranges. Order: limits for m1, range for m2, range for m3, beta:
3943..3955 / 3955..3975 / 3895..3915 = 26.1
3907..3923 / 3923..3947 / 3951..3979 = 23.8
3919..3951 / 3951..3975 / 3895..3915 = 26.4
